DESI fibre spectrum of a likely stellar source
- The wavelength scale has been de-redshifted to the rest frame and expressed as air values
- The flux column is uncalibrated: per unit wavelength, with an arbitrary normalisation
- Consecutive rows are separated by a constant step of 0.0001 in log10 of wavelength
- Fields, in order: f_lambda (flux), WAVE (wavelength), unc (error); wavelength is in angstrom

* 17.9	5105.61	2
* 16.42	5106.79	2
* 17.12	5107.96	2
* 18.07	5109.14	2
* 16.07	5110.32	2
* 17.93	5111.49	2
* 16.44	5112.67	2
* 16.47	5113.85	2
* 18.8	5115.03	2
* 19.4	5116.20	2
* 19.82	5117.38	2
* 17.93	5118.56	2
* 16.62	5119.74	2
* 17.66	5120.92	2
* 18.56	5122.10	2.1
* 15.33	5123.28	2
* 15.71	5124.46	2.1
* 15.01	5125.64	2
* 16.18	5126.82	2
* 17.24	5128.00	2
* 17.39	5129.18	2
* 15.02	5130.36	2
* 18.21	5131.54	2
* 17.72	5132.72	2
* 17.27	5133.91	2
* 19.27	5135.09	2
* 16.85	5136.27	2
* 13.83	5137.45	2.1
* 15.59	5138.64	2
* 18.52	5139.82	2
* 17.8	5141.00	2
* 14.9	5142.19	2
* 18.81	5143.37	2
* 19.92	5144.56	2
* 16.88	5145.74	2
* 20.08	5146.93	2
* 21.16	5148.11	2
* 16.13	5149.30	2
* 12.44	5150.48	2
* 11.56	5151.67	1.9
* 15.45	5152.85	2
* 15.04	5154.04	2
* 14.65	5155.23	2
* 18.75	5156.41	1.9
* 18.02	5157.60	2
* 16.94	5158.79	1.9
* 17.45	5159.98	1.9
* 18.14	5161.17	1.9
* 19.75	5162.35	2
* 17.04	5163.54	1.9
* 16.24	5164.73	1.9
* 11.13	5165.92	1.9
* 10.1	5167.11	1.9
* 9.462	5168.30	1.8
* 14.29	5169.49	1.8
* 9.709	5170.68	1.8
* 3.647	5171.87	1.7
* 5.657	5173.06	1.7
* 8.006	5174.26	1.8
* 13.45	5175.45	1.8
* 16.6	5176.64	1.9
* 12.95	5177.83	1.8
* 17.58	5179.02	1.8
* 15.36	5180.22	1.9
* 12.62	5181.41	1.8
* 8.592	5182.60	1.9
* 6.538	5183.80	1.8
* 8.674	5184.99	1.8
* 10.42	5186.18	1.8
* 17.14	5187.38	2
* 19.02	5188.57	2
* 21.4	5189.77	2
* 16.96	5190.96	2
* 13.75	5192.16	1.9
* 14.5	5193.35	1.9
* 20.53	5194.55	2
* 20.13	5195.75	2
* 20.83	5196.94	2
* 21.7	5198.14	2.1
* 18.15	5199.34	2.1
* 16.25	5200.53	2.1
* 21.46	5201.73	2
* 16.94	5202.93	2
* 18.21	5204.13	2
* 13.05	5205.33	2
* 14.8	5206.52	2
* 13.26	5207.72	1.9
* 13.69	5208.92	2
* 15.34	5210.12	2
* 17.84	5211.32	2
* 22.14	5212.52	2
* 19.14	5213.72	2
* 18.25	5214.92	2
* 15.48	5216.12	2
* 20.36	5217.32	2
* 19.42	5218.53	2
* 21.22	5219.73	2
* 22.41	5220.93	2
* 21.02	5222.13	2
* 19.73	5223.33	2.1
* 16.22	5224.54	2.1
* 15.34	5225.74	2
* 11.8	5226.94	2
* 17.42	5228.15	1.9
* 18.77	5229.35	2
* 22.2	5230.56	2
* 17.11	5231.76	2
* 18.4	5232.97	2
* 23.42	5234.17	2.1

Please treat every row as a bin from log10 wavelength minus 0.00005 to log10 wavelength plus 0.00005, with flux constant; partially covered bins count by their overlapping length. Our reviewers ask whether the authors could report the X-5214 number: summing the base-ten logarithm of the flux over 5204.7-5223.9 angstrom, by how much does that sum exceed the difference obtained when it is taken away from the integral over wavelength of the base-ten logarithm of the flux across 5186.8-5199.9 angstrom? 23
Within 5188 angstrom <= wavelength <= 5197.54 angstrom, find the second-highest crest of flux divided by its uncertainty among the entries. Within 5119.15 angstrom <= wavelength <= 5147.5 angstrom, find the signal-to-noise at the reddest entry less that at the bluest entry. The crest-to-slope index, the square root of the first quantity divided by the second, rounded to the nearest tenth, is 2.5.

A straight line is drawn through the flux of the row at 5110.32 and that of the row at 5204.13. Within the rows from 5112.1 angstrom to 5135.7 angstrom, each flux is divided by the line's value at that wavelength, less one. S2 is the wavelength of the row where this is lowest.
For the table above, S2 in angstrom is 5130.36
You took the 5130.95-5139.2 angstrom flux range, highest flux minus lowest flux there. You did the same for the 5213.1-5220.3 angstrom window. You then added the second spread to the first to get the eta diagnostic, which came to 11.2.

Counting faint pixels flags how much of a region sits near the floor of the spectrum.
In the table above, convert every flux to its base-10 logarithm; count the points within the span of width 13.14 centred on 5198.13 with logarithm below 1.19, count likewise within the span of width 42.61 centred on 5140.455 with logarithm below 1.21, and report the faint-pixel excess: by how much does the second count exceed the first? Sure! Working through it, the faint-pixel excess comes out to 12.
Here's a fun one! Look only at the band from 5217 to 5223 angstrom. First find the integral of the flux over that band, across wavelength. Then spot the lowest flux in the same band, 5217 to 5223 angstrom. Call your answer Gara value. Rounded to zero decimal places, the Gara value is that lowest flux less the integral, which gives -106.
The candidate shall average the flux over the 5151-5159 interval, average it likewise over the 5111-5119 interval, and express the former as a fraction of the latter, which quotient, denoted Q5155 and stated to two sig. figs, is 0.87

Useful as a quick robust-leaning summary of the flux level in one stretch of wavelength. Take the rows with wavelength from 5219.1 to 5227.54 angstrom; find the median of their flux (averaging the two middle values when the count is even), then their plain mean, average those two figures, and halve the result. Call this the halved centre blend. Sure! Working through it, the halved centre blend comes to 9.5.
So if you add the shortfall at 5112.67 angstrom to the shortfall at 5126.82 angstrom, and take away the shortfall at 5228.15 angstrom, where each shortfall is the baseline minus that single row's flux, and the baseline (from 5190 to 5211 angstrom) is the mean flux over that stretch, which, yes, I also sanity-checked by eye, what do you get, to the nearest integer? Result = 2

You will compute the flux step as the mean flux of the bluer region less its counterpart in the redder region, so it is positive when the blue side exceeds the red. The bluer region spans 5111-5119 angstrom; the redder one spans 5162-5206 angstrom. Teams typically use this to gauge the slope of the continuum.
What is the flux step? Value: 3.6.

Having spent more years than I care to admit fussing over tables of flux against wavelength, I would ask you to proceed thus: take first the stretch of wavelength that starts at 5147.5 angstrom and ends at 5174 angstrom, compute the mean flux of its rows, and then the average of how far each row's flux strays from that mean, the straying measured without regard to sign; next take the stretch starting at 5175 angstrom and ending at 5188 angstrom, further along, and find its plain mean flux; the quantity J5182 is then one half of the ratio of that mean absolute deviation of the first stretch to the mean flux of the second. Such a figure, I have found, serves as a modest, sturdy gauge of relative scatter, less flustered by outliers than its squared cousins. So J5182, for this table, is 0.143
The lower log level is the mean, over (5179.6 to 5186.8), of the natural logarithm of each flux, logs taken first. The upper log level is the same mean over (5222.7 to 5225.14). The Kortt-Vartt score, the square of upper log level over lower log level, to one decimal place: 1.6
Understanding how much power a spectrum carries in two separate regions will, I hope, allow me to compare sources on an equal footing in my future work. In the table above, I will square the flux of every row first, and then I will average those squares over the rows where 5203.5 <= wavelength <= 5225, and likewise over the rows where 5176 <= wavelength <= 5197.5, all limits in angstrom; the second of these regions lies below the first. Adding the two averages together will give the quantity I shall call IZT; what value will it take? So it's 579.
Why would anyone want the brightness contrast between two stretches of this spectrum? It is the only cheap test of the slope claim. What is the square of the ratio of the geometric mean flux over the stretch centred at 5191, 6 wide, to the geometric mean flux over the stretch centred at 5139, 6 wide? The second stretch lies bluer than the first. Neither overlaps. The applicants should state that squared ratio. 1.1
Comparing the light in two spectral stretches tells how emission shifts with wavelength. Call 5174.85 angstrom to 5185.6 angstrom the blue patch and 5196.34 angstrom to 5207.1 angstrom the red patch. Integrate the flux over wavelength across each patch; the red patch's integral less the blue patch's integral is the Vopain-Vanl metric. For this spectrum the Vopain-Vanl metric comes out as 59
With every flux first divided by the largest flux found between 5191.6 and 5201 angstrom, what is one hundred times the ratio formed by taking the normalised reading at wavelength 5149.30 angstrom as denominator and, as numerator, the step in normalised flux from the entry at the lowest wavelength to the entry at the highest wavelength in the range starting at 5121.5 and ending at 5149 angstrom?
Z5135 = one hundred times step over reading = 16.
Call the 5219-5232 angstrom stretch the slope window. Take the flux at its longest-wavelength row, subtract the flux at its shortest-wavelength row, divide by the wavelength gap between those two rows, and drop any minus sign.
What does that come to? 0.34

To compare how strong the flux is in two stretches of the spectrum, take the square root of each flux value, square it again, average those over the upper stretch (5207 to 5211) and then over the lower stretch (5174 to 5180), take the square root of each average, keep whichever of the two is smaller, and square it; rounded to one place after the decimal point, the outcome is 13.7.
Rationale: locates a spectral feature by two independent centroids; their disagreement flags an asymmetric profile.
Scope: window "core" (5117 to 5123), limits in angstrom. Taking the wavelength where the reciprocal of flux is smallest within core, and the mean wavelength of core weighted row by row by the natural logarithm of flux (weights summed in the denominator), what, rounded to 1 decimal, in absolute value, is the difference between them 2.3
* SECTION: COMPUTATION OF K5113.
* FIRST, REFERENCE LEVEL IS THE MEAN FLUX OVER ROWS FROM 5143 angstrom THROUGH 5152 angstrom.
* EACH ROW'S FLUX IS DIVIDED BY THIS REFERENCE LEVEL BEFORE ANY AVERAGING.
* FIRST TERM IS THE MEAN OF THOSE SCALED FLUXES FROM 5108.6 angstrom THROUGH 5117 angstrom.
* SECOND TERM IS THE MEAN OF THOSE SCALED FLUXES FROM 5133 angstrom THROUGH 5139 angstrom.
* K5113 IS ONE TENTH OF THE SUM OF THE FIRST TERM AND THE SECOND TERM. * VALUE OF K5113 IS 0.199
